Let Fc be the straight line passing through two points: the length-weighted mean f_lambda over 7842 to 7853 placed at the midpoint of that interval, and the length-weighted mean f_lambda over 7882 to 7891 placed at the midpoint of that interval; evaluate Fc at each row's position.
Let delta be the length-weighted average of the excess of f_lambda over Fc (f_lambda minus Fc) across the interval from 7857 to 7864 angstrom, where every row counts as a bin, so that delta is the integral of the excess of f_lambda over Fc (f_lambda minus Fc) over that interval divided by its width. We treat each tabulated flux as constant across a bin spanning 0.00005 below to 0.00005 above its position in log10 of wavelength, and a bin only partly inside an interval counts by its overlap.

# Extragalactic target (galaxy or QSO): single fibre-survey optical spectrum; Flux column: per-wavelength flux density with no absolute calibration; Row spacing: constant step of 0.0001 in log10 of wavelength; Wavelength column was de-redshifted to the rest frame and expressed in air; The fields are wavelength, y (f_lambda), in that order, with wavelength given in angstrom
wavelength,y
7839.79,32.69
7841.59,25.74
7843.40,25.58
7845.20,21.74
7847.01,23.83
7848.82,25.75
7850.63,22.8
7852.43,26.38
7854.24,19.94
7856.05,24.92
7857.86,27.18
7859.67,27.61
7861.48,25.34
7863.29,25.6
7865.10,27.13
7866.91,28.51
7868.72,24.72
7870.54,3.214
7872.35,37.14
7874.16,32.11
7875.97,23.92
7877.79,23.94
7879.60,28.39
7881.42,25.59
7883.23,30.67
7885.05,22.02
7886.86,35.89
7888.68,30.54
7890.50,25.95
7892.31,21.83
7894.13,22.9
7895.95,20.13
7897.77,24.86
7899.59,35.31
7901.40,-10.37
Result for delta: 0.5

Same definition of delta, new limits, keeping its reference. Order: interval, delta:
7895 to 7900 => -4.5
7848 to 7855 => -1.1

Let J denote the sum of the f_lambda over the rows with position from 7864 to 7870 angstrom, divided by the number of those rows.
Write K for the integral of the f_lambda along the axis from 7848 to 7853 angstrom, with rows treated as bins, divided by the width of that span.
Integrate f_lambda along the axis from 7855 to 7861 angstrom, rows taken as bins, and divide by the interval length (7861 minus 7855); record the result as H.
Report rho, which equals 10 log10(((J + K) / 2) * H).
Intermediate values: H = 26.3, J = 27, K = 24.9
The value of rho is 28.32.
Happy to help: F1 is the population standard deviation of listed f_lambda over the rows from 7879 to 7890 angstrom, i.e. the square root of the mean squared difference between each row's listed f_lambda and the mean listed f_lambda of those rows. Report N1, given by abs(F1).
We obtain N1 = 4.3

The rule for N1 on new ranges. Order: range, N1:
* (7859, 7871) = 8.2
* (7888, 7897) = 3.7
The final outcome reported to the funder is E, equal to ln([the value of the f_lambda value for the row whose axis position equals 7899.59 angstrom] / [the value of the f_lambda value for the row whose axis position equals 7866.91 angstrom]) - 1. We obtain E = -0.79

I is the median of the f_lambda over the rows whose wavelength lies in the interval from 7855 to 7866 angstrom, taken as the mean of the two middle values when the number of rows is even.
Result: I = 26.4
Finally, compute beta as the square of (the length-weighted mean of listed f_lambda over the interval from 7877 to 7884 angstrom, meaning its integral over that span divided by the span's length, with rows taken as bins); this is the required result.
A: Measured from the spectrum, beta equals 737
